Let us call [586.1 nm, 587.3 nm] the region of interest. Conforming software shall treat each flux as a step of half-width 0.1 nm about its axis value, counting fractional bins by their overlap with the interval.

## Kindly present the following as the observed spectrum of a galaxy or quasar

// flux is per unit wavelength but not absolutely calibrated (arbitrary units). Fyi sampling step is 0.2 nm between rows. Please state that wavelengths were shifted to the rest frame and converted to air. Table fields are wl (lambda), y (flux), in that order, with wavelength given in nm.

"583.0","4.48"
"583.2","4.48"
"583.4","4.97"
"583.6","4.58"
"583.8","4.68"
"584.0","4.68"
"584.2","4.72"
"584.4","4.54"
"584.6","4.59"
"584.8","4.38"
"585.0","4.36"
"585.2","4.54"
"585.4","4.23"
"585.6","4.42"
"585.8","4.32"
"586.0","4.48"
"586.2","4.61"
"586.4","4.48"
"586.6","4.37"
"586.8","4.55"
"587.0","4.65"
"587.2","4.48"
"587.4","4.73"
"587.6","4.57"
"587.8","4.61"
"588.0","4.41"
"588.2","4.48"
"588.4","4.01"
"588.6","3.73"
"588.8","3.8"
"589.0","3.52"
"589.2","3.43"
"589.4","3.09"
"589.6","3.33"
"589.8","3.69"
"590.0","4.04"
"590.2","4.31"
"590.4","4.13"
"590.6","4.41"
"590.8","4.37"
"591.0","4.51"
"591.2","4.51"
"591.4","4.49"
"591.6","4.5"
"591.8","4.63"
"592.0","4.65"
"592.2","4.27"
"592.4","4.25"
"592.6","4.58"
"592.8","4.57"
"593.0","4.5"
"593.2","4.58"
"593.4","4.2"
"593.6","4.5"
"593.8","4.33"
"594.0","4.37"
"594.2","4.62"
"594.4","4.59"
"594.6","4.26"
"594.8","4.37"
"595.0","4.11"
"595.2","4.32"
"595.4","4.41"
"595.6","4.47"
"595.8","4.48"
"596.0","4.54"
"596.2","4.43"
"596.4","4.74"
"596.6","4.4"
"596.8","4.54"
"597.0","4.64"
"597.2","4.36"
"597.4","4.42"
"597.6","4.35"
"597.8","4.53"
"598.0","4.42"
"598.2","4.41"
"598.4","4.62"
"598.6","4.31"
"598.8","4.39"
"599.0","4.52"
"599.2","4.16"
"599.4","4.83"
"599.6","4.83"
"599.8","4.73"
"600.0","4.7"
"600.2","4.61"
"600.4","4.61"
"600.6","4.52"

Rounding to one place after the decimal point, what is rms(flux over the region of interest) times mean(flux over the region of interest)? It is 20.5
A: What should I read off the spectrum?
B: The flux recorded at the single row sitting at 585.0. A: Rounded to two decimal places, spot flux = 4.36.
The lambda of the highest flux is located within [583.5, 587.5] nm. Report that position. 587.4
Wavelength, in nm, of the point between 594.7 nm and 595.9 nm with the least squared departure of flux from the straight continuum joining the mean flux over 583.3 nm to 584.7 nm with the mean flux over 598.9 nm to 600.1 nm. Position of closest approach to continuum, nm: 595.8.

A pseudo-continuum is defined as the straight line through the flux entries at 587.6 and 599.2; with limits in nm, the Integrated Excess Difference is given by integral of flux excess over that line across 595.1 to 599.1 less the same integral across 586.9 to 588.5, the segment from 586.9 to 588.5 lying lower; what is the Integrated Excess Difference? 1.0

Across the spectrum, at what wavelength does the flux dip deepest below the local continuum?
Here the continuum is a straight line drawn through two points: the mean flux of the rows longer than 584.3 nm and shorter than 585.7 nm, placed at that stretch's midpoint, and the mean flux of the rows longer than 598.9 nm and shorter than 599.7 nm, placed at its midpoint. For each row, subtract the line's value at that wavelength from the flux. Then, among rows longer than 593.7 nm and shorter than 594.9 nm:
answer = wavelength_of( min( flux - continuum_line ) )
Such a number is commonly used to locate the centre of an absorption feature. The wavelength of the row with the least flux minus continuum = 594.6 nm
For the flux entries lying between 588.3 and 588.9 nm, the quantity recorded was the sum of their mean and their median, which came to 7.65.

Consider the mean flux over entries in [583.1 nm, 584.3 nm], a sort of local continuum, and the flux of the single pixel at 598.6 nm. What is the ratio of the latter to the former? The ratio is 0.92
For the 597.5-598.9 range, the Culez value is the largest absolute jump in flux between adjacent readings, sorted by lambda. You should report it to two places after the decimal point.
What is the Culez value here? 0.31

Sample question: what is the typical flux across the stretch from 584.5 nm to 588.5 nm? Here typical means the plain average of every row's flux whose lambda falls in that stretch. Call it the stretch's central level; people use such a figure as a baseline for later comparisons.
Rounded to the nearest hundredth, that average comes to 4.46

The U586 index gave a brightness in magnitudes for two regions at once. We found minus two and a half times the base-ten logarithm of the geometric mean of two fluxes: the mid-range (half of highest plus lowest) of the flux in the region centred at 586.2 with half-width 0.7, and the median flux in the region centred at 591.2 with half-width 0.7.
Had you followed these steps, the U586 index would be -1.63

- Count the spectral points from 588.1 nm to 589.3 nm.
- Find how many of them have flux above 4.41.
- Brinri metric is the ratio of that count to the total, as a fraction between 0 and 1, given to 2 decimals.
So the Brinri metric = 0.17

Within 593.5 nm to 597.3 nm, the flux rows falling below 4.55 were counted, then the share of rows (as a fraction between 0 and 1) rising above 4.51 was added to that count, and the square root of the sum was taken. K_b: 3.9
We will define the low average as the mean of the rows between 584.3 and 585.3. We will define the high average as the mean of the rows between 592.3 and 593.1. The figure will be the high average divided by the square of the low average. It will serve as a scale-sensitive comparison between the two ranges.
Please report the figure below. 0.223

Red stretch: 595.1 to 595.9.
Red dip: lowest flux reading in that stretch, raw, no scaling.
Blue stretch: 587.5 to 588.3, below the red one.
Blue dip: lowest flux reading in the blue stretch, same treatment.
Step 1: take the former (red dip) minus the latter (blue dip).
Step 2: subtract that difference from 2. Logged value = 2.1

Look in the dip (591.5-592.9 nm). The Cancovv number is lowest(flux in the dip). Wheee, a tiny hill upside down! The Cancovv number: 4.25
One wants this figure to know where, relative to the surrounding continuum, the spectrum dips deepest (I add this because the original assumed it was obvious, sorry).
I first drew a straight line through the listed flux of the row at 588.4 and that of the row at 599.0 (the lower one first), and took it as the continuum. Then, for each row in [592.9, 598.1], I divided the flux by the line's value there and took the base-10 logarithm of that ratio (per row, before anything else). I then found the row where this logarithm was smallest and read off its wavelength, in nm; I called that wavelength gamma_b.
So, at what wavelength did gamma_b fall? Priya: 595.0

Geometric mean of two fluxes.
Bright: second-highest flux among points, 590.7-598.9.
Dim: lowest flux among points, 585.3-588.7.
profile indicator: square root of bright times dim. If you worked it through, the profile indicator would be 4.16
